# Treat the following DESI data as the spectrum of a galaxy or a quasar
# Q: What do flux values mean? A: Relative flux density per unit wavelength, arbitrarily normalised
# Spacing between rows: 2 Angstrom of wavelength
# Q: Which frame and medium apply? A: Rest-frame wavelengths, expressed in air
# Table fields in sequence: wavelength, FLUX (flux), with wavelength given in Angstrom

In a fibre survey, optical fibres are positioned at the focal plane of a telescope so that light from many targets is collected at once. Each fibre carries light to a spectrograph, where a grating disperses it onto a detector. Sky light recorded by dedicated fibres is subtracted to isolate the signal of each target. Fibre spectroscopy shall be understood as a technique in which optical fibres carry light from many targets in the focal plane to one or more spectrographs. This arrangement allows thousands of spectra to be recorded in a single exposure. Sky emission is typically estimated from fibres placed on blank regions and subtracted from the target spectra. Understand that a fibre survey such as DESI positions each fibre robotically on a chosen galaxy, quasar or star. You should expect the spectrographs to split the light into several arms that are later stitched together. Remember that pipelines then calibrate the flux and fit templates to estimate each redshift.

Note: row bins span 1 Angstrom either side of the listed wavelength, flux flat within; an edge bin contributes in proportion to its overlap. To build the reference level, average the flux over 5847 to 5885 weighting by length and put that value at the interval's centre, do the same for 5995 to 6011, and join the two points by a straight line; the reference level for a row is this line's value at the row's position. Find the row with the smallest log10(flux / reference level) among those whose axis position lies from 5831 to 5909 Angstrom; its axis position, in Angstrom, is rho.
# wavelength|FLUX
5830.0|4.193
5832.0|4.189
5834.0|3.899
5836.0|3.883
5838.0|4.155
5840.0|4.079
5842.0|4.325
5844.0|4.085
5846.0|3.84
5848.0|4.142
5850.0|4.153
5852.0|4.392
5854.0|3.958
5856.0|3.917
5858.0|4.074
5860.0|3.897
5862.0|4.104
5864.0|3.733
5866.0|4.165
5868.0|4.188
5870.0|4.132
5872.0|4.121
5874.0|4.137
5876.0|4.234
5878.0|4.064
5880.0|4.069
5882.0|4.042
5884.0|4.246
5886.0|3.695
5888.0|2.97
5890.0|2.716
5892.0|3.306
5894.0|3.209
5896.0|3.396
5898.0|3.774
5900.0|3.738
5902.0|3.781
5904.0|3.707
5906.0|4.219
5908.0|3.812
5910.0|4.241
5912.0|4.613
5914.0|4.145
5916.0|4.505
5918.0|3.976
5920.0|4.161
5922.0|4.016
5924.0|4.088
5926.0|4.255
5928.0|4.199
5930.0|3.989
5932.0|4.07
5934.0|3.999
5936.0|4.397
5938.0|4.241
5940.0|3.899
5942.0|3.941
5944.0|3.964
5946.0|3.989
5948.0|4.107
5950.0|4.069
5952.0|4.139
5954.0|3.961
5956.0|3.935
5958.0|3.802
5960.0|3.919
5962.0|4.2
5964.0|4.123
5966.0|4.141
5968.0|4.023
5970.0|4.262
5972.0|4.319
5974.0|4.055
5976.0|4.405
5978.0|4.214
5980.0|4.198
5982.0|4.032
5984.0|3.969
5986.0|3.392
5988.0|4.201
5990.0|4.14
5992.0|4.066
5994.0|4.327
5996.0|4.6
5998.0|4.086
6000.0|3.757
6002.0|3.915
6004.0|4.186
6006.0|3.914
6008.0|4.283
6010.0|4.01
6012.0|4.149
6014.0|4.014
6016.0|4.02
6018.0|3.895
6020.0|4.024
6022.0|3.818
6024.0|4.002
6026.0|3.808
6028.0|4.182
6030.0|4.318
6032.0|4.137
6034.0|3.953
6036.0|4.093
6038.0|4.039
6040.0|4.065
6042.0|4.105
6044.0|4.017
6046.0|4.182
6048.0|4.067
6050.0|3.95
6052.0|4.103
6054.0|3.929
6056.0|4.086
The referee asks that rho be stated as 5890.0 Angstrom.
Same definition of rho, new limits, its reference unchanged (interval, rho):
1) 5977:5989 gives 5986.0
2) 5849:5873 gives 5864.0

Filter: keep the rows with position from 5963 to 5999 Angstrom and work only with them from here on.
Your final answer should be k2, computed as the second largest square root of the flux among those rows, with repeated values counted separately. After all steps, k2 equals 2.10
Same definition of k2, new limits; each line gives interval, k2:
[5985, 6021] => 2.08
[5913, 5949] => 2.10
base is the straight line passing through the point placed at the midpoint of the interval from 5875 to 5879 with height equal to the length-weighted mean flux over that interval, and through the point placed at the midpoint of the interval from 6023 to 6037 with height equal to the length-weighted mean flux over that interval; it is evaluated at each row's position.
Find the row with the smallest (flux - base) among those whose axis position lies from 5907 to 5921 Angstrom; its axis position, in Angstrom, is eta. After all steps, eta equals 5908.0 Angstrom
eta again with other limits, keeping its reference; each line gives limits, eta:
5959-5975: 5960.0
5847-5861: 5860.0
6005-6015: 6006.0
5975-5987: 5986.0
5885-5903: 5890.0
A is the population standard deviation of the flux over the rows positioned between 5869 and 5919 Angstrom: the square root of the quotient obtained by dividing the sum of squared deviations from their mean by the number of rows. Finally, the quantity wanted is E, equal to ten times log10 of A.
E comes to -3.5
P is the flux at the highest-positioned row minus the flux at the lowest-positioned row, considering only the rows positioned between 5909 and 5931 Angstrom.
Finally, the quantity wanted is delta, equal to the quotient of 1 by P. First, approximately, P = -0.3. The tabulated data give -4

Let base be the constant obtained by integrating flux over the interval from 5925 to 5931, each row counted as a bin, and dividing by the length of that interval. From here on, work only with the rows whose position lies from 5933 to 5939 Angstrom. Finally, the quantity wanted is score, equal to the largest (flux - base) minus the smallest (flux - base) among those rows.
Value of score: 0.40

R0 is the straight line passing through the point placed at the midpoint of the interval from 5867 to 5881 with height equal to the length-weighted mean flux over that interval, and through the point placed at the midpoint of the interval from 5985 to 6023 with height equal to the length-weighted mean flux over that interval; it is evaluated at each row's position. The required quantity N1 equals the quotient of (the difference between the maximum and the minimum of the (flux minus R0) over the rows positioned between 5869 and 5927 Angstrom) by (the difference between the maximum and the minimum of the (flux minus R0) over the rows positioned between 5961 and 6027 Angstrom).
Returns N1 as 1.6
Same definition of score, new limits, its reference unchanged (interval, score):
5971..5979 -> 0.35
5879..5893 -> 1.53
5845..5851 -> 0.31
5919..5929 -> 0.24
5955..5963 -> 0.40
